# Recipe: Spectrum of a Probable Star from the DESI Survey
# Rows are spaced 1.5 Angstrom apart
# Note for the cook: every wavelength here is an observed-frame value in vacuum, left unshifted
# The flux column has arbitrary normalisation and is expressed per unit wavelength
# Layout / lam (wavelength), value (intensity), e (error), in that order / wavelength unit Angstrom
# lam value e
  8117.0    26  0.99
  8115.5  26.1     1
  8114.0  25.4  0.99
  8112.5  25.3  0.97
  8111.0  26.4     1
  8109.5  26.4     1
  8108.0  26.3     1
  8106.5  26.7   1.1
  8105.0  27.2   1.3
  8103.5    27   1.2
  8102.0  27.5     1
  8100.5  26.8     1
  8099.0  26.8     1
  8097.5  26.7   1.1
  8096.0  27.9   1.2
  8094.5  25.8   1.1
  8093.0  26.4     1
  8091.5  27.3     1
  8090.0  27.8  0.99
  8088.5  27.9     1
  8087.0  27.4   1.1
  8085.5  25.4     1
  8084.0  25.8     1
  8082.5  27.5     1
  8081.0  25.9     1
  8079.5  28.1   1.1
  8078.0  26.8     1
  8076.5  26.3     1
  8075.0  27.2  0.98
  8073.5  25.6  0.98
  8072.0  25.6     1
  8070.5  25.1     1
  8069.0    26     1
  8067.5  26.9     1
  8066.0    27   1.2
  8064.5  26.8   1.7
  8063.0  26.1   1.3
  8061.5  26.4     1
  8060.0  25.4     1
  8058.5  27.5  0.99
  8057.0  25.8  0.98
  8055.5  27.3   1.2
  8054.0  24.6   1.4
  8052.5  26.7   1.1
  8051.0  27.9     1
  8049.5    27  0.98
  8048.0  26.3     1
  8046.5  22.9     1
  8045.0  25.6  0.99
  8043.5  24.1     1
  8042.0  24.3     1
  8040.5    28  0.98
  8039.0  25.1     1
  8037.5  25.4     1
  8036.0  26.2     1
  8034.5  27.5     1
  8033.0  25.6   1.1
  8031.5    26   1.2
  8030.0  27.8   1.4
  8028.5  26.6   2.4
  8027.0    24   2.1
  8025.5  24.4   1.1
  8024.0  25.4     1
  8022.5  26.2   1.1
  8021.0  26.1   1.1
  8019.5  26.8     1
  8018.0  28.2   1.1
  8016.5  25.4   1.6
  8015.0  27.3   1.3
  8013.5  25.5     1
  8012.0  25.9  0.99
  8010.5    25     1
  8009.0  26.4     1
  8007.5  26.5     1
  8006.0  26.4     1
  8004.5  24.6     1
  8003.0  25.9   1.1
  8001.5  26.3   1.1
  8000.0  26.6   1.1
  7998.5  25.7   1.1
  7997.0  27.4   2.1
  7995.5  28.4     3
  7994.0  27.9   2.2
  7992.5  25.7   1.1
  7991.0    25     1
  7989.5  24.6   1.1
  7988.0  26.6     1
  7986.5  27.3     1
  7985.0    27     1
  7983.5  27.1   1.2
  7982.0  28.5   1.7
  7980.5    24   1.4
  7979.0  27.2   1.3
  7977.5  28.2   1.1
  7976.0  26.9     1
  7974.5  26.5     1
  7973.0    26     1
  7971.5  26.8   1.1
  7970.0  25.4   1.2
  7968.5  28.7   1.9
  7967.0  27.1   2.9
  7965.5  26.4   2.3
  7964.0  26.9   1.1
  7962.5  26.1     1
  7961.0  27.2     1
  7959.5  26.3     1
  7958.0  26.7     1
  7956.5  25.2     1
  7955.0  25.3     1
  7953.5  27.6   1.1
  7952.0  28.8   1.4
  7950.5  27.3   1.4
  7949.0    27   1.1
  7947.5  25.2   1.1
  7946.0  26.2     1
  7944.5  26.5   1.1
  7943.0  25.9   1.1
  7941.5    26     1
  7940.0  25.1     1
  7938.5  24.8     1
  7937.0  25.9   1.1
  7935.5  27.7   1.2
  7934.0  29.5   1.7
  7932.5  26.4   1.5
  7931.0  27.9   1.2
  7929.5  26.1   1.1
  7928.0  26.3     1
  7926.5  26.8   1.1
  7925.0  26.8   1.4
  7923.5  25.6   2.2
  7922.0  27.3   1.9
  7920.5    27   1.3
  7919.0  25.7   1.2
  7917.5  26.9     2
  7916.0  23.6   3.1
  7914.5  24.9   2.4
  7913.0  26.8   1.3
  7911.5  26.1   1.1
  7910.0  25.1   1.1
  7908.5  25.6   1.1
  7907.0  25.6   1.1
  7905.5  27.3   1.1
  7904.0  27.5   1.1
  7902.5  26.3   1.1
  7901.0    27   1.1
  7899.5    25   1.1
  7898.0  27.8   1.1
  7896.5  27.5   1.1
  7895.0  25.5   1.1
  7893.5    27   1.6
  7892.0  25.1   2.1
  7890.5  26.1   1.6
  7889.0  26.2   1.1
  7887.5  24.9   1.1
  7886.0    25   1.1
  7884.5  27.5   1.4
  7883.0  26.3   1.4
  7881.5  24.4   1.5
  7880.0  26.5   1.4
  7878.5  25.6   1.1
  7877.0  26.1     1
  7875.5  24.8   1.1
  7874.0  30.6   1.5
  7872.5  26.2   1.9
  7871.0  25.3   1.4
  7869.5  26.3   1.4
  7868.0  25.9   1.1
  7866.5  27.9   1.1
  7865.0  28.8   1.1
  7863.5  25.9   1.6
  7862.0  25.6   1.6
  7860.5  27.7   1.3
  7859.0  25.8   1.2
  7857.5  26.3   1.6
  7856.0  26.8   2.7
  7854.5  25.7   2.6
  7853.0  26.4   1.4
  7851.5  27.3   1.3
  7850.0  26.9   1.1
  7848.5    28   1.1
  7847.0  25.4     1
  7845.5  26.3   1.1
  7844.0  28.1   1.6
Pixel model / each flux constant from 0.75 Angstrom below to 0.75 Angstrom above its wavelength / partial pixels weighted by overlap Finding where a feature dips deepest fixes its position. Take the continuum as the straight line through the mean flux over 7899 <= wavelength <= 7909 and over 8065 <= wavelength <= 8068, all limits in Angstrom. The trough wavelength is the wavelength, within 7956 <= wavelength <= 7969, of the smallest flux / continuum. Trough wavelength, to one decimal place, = 7956.5 Angstrom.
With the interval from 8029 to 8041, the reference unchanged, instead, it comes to 8039.0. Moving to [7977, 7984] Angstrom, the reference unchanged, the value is 7980.5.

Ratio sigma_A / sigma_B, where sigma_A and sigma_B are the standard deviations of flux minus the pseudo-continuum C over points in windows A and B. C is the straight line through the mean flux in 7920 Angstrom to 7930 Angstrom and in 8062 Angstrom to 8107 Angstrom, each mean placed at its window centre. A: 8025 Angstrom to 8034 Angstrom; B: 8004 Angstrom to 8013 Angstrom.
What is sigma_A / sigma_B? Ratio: 1.7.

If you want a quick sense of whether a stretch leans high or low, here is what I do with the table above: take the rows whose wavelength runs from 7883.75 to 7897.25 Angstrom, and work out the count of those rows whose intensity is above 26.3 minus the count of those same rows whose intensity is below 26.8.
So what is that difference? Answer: -3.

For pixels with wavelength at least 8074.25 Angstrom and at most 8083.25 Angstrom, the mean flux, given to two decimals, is 26.97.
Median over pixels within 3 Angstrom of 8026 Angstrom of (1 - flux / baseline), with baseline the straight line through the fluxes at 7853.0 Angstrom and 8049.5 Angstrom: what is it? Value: 0.08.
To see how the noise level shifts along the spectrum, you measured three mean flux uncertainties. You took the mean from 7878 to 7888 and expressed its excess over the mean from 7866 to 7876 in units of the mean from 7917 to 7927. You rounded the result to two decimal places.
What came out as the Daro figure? -0.05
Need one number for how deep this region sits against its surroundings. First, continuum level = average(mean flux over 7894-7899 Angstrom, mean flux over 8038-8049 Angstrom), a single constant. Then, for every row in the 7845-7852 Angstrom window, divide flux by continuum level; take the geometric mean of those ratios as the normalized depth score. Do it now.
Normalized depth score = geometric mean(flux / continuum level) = 1.03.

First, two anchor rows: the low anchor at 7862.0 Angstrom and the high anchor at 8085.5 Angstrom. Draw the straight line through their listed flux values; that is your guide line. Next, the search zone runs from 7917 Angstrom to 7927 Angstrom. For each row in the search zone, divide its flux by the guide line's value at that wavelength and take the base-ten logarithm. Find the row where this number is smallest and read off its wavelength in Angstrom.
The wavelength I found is 7923.5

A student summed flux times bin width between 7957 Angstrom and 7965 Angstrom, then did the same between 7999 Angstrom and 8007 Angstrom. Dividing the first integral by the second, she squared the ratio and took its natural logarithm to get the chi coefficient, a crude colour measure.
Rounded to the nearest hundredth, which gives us 0.05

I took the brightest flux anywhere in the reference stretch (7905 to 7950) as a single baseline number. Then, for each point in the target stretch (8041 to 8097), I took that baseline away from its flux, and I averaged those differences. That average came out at -3.2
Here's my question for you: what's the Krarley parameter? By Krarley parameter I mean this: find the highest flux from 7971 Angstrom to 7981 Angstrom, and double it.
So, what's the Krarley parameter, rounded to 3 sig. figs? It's 56.4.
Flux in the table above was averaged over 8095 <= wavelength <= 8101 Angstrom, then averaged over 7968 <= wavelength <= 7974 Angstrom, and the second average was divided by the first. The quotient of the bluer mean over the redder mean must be 0.99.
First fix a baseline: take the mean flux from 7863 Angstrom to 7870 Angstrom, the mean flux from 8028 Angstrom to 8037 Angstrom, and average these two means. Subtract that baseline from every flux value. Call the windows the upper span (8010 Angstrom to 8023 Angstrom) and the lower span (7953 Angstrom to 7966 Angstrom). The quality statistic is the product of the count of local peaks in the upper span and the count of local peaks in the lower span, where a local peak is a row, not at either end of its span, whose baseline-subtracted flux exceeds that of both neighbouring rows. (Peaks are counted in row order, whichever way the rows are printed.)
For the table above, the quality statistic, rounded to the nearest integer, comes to 9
